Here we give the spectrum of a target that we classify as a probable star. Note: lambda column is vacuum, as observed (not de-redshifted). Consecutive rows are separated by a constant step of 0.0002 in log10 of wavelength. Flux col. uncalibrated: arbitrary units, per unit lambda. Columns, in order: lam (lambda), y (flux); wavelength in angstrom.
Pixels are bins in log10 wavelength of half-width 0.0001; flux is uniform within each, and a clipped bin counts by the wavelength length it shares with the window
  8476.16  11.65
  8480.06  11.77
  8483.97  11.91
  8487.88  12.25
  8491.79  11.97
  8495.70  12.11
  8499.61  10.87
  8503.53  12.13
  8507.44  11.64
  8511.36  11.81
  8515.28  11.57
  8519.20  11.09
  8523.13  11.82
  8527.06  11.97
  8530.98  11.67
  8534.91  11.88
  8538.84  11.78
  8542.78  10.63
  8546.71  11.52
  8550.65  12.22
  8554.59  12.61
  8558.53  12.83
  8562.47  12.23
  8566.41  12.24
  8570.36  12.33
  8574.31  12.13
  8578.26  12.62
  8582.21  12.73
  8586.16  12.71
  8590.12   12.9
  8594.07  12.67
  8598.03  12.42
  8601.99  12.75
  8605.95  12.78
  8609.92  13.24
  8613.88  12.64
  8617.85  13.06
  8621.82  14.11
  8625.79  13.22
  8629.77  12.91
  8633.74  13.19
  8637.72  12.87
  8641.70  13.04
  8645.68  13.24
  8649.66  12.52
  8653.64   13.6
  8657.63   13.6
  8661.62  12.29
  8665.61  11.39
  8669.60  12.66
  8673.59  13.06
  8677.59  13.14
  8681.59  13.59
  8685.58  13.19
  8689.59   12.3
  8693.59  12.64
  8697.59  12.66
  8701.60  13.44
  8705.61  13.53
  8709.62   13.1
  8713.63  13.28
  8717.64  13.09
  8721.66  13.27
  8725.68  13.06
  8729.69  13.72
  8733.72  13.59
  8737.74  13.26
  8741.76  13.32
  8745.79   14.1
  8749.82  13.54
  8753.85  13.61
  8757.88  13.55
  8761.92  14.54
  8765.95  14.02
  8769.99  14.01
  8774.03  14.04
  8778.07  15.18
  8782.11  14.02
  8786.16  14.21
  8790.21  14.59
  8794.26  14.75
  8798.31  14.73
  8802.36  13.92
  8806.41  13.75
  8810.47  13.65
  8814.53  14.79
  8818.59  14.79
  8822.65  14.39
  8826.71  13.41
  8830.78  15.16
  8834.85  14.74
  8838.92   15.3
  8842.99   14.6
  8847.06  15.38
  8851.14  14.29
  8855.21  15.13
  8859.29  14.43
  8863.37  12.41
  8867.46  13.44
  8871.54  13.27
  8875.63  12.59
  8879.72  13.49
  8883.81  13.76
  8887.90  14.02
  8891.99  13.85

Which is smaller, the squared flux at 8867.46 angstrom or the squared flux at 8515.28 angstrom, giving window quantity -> 134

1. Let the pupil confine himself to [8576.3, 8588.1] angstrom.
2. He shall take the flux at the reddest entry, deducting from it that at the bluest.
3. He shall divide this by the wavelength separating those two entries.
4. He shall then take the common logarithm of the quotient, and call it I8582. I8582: -1.9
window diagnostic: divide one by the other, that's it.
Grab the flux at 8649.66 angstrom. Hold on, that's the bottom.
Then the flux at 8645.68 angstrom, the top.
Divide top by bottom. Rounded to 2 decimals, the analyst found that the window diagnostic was 1.06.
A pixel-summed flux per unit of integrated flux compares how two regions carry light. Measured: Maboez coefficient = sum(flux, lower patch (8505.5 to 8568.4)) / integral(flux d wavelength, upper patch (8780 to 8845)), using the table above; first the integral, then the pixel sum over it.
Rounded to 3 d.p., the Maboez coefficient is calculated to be 0.202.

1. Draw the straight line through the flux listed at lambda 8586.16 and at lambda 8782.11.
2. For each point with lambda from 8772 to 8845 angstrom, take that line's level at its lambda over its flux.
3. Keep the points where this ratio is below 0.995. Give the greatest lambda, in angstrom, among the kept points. 8842.99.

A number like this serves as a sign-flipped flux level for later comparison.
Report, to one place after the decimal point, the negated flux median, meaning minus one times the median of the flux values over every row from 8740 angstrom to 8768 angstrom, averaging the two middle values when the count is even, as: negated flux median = -13.6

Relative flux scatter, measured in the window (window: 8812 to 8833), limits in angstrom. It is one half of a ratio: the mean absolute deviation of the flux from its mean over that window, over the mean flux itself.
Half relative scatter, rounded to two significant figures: 0.017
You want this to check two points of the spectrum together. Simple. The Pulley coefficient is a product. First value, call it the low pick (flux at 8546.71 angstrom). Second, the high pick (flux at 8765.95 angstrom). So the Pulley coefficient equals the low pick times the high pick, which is 162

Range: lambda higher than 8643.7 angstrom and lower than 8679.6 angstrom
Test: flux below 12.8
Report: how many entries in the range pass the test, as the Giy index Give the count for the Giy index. 4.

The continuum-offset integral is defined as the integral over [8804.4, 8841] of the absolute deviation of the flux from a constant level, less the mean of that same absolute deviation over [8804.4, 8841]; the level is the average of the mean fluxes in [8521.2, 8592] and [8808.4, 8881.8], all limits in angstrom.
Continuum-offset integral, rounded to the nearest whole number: 45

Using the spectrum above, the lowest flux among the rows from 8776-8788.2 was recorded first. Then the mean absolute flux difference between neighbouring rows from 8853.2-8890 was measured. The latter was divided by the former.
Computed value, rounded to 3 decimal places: 0.054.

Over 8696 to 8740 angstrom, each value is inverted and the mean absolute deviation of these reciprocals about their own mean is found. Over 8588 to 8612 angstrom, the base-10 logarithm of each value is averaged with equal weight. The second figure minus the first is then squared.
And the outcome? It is 1.22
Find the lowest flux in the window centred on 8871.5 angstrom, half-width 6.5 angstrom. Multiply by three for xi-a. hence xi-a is 38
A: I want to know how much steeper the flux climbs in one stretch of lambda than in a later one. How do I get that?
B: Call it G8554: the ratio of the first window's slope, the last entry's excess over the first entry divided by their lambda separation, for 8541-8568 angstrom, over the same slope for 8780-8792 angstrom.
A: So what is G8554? 1.0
